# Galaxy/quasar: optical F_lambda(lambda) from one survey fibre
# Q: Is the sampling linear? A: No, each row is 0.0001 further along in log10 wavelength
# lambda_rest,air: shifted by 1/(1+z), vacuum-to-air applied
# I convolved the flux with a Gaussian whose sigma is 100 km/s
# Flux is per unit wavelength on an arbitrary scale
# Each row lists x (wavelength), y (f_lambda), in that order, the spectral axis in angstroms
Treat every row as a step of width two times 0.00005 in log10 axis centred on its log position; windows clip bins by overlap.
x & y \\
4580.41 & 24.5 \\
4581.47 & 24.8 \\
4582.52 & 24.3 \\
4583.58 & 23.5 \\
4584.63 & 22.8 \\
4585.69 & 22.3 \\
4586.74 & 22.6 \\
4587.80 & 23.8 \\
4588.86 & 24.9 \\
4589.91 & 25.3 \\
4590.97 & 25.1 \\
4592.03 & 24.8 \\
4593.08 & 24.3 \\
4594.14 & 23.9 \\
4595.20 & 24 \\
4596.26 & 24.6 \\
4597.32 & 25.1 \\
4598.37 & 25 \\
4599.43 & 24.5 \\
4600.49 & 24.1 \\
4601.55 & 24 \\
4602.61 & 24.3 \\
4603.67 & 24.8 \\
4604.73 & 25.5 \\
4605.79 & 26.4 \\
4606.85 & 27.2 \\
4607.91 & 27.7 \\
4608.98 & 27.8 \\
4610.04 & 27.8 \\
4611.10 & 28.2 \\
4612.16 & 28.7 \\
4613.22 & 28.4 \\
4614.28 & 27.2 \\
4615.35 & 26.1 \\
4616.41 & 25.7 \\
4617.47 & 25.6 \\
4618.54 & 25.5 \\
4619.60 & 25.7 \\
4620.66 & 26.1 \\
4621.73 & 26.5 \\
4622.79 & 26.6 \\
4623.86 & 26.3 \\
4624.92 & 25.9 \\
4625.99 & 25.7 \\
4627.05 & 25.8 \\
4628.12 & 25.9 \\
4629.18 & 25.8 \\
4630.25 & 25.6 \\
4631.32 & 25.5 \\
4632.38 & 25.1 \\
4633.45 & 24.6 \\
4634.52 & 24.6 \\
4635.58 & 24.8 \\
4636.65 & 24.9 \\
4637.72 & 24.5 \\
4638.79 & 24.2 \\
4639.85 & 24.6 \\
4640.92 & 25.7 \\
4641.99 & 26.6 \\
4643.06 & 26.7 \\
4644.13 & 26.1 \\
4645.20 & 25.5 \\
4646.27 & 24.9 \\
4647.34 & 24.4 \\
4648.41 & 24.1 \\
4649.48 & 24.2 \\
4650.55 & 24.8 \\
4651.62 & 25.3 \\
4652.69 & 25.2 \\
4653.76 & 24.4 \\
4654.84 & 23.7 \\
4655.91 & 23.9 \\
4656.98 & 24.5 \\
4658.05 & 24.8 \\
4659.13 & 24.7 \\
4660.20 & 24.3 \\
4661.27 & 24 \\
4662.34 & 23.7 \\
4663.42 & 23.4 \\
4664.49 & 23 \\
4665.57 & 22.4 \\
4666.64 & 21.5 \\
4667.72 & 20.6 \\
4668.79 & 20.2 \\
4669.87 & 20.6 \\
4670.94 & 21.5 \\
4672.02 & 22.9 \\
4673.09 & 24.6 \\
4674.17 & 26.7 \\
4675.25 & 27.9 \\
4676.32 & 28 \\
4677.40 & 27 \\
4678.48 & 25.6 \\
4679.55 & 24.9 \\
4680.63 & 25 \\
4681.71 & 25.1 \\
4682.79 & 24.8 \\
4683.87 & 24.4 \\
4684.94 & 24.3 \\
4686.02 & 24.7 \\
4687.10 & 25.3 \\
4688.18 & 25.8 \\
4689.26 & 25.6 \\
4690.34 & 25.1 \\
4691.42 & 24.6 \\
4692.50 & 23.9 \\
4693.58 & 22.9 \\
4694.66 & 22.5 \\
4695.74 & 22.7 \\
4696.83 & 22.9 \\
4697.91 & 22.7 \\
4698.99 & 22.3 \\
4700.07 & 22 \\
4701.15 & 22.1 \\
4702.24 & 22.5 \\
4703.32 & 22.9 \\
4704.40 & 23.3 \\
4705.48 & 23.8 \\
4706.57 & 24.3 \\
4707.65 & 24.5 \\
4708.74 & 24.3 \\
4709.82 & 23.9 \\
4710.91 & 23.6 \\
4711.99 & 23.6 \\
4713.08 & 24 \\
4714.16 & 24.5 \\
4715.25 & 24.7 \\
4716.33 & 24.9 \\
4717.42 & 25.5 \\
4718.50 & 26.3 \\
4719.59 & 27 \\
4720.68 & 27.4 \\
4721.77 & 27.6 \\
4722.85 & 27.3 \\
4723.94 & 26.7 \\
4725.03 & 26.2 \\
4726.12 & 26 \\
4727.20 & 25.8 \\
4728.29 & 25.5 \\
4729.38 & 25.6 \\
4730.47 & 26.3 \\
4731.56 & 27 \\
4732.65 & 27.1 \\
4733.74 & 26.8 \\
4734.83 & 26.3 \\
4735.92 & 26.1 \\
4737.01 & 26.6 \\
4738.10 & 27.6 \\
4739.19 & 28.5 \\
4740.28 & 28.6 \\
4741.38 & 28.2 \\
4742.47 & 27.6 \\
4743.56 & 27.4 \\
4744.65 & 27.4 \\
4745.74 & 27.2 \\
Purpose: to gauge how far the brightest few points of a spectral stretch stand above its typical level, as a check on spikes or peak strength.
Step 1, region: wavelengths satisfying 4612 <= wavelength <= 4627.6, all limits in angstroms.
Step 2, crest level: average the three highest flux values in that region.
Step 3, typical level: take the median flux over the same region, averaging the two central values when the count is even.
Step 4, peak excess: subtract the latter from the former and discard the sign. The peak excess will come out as 2.0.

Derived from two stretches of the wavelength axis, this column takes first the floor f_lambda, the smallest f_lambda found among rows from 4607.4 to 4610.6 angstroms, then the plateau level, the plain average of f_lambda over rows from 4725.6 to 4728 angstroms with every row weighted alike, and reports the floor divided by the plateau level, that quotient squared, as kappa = 1.14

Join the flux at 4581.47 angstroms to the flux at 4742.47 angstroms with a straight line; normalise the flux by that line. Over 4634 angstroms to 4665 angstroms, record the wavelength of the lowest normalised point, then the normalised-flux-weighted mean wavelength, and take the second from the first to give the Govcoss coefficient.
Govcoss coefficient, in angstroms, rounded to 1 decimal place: 15.2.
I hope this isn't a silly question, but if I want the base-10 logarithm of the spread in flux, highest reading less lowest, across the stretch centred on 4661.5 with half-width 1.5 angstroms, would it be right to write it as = -0.22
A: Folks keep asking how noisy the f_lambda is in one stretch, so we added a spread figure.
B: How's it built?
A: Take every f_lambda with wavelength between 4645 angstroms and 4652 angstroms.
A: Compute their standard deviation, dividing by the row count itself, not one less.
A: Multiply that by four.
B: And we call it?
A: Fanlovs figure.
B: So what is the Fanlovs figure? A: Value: 2.0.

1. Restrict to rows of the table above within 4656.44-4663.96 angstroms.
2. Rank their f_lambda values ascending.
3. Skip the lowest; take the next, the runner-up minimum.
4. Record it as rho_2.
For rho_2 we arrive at 23.7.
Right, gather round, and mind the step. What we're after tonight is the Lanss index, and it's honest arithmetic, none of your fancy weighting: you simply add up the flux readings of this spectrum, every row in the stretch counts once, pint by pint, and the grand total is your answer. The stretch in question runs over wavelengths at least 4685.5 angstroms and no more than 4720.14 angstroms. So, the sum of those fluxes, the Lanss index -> 769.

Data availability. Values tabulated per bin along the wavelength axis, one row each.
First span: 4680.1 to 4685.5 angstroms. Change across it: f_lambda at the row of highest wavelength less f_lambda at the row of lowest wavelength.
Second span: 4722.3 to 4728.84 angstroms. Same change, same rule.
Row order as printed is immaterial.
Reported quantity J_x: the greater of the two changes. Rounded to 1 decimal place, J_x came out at -0.7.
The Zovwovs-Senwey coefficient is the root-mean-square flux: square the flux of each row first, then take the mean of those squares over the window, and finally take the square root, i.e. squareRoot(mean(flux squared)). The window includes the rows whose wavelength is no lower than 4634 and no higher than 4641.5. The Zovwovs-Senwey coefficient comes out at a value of 24.8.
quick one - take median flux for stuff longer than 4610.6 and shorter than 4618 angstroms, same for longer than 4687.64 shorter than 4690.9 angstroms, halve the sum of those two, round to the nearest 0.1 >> 26.4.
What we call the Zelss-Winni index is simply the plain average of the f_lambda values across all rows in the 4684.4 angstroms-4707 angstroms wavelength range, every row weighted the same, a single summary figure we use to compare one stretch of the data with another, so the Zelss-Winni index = 23.6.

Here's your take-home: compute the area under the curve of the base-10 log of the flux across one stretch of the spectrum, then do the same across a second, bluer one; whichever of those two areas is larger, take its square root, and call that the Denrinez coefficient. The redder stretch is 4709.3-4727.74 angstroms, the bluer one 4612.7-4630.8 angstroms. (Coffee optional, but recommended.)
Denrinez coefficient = 5.10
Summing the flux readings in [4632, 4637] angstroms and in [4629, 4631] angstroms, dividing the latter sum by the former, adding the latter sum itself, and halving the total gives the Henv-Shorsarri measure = 26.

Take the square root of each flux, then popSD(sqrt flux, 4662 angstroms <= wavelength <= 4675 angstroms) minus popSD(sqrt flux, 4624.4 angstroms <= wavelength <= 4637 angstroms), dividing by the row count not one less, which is 0.14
